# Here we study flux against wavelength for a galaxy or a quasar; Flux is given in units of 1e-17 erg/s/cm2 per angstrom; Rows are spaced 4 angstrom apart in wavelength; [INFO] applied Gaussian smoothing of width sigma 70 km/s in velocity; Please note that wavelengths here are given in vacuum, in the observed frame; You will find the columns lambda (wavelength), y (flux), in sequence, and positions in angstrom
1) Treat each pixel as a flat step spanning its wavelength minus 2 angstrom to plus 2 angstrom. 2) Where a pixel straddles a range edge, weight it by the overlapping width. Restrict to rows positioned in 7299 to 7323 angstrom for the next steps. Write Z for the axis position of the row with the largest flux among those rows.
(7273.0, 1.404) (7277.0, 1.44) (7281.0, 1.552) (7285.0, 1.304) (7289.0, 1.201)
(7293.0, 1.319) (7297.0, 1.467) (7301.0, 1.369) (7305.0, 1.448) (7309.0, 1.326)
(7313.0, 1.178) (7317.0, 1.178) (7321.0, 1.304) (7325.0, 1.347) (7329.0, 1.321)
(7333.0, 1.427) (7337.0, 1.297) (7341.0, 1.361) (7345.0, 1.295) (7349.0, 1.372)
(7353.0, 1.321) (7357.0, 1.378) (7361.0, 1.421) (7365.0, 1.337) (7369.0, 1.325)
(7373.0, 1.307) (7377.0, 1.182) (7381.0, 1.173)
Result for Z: 7305.0 angstrom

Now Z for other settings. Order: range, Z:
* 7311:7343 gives 7333.0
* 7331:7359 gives 7333.0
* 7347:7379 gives 7361.0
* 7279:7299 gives 7281.0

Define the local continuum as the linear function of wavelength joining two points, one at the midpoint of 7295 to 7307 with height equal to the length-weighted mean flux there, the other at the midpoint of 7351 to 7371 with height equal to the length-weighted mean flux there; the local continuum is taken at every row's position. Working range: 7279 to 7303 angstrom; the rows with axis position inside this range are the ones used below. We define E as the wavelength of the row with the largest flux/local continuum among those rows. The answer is 7281.0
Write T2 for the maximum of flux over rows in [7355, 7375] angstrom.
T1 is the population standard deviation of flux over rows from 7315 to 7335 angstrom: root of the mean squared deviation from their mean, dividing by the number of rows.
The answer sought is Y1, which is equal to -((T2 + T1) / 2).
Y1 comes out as -0.751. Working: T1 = 0.08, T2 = 1.421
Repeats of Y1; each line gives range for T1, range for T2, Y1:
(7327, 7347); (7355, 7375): -0.735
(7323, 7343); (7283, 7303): -0.756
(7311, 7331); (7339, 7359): -0.725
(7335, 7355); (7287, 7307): -0.749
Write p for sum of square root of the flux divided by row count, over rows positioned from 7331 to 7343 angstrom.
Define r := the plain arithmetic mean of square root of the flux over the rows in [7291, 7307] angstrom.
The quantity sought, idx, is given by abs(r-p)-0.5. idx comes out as -0.483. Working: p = 1.167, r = 1.18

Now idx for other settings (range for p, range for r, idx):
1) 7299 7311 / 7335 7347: -0.473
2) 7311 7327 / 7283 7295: -0.490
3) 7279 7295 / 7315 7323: -0.456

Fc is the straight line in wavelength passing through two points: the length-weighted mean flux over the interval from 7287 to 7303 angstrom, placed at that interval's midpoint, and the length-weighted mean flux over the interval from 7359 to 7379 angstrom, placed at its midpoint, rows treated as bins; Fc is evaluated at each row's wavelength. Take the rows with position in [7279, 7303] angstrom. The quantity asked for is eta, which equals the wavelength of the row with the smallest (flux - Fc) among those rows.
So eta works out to 7289.0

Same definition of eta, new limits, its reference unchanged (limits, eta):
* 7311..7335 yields 7313.0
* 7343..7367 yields 7345.0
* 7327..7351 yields 7337.0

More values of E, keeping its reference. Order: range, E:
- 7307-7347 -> 7333.0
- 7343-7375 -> 7361.0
